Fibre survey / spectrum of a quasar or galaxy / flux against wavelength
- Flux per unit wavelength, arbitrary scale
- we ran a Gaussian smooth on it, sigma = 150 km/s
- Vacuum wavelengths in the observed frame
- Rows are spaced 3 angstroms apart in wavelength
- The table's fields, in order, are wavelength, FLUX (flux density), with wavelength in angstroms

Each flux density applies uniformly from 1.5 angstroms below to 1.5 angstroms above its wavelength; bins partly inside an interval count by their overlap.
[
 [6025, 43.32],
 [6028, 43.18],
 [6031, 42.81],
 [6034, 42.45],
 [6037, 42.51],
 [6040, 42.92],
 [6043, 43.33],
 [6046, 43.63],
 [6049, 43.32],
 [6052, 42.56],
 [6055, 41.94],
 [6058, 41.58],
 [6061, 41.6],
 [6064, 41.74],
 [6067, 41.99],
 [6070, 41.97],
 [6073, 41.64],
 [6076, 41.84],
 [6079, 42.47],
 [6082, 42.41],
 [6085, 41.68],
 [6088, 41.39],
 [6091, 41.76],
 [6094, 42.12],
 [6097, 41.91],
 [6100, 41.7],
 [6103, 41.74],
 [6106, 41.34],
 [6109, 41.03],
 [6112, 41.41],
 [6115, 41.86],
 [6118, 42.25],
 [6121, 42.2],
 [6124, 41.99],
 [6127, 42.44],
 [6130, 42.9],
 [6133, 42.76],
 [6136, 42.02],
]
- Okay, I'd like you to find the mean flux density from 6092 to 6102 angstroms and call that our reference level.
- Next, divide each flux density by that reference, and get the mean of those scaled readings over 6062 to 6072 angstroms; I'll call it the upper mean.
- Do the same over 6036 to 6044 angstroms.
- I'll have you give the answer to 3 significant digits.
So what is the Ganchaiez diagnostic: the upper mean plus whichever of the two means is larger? 2.02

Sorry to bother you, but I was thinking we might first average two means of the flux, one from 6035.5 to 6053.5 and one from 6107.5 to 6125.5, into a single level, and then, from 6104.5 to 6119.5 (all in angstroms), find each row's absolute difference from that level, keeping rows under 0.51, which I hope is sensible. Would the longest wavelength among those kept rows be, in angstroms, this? 6118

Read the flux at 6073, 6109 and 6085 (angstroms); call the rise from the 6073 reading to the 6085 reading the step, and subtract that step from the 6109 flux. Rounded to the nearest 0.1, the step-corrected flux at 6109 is 41.0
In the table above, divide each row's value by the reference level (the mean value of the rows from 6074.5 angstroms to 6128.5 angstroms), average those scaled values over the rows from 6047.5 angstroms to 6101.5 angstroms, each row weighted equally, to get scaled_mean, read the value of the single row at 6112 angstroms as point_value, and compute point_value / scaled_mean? 41.30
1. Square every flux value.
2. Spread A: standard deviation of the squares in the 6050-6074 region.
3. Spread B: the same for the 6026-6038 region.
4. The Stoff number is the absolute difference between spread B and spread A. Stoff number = 1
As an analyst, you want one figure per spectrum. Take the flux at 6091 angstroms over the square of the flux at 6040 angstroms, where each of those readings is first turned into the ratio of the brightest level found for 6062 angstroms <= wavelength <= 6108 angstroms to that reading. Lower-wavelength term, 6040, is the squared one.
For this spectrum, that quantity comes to 1.04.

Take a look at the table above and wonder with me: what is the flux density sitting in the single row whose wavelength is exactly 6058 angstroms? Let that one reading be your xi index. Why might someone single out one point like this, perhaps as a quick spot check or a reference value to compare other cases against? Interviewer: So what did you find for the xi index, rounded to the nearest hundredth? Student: 41.58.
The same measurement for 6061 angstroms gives 41.60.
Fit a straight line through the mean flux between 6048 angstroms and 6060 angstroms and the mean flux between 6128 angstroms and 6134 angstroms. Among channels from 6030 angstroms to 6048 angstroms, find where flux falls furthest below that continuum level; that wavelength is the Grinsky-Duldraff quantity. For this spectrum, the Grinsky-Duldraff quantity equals 6034 angstroms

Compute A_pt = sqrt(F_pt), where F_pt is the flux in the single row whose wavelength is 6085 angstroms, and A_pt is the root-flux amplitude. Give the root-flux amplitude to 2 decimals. 6.46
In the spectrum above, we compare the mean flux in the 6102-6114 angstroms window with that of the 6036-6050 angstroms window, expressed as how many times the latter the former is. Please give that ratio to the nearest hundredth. 0.96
